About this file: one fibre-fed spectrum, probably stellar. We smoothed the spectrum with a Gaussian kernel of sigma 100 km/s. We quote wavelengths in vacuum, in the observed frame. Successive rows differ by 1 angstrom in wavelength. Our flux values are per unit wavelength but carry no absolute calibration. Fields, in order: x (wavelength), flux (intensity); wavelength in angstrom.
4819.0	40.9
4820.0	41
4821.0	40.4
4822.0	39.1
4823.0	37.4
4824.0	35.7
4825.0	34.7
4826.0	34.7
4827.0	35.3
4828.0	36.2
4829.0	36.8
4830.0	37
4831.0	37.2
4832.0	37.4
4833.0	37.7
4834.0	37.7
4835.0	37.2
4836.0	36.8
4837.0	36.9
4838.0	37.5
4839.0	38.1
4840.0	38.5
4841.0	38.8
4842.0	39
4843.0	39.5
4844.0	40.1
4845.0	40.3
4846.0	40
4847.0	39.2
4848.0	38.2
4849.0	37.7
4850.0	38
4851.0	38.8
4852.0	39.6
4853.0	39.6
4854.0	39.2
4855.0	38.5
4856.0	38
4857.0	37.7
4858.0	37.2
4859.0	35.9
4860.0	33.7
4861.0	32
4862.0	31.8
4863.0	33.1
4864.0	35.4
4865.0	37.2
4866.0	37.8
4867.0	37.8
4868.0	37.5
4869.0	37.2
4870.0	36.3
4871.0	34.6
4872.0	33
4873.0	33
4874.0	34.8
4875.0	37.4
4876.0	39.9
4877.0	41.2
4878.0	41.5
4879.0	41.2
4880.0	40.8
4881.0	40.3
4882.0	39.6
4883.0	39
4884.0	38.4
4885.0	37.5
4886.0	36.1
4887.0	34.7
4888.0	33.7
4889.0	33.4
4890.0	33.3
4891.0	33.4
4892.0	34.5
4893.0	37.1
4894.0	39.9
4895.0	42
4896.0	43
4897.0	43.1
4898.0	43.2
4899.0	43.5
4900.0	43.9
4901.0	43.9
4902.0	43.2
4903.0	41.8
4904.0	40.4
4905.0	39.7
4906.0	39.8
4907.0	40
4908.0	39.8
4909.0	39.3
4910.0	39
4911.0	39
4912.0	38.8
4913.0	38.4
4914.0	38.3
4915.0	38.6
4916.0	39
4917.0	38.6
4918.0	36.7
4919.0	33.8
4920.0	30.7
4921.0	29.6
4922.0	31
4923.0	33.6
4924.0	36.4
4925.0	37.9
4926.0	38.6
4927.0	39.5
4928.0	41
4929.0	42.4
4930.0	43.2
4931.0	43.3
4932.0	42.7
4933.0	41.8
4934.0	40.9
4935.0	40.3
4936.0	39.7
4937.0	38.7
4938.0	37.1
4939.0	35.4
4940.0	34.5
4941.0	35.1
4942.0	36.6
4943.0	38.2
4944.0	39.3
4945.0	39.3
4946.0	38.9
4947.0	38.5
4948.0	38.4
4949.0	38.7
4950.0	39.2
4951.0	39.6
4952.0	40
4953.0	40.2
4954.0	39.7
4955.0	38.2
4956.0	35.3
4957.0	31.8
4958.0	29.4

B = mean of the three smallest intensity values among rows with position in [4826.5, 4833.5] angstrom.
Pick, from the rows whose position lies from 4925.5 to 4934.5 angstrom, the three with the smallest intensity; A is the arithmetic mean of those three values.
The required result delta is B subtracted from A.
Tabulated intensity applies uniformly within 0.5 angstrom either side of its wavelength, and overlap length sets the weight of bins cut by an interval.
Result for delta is 4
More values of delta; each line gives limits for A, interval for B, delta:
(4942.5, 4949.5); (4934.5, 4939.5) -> 1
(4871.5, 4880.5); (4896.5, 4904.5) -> -8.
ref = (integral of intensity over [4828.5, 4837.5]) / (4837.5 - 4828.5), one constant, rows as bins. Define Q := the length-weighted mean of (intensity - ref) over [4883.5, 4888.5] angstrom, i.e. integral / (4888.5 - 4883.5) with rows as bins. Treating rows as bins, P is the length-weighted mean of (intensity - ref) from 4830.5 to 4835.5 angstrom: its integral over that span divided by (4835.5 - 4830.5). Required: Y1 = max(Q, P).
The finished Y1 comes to 0.3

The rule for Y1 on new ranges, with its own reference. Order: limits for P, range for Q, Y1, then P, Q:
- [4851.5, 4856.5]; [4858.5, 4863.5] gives 1.8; 2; -3.9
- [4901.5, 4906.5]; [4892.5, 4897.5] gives 3.8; 4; 3.8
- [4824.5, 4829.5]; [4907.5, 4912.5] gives 2.0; -2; 2.0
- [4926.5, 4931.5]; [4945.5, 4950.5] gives 4.7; 5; 1.6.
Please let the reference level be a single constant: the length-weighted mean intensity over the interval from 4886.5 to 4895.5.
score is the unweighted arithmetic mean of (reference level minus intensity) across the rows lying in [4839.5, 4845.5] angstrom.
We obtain -3.6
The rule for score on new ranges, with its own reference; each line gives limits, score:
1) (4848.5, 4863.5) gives -0.9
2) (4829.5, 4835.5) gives -1.6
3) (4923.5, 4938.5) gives -4.5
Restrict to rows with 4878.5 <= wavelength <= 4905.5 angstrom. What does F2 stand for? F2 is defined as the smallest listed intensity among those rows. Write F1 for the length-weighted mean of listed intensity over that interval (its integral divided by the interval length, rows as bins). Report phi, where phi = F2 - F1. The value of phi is -6.0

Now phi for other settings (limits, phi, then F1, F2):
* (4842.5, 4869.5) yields -5.6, 37.4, 31.8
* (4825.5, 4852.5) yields -3.2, 37.9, 34.7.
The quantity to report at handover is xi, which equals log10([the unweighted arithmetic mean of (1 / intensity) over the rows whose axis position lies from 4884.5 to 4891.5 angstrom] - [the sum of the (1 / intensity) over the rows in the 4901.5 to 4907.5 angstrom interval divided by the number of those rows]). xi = -2.4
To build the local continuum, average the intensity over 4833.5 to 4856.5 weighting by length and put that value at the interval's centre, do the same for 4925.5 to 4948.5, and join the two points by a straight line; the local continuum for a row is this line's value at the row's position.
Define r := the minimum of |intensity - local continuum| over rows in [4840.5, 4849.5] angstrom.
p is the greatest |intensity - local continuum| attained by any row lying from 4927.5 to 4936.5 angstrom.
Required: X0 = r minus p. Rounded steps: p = 4.1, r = 0.3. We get -3.8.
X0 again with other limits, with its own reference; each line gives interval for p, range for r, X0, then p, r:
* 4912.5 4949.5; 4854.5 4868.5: -9.4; 9.6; 0.2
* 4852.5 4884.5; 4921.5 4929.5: -6.6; 6.9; 0.3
